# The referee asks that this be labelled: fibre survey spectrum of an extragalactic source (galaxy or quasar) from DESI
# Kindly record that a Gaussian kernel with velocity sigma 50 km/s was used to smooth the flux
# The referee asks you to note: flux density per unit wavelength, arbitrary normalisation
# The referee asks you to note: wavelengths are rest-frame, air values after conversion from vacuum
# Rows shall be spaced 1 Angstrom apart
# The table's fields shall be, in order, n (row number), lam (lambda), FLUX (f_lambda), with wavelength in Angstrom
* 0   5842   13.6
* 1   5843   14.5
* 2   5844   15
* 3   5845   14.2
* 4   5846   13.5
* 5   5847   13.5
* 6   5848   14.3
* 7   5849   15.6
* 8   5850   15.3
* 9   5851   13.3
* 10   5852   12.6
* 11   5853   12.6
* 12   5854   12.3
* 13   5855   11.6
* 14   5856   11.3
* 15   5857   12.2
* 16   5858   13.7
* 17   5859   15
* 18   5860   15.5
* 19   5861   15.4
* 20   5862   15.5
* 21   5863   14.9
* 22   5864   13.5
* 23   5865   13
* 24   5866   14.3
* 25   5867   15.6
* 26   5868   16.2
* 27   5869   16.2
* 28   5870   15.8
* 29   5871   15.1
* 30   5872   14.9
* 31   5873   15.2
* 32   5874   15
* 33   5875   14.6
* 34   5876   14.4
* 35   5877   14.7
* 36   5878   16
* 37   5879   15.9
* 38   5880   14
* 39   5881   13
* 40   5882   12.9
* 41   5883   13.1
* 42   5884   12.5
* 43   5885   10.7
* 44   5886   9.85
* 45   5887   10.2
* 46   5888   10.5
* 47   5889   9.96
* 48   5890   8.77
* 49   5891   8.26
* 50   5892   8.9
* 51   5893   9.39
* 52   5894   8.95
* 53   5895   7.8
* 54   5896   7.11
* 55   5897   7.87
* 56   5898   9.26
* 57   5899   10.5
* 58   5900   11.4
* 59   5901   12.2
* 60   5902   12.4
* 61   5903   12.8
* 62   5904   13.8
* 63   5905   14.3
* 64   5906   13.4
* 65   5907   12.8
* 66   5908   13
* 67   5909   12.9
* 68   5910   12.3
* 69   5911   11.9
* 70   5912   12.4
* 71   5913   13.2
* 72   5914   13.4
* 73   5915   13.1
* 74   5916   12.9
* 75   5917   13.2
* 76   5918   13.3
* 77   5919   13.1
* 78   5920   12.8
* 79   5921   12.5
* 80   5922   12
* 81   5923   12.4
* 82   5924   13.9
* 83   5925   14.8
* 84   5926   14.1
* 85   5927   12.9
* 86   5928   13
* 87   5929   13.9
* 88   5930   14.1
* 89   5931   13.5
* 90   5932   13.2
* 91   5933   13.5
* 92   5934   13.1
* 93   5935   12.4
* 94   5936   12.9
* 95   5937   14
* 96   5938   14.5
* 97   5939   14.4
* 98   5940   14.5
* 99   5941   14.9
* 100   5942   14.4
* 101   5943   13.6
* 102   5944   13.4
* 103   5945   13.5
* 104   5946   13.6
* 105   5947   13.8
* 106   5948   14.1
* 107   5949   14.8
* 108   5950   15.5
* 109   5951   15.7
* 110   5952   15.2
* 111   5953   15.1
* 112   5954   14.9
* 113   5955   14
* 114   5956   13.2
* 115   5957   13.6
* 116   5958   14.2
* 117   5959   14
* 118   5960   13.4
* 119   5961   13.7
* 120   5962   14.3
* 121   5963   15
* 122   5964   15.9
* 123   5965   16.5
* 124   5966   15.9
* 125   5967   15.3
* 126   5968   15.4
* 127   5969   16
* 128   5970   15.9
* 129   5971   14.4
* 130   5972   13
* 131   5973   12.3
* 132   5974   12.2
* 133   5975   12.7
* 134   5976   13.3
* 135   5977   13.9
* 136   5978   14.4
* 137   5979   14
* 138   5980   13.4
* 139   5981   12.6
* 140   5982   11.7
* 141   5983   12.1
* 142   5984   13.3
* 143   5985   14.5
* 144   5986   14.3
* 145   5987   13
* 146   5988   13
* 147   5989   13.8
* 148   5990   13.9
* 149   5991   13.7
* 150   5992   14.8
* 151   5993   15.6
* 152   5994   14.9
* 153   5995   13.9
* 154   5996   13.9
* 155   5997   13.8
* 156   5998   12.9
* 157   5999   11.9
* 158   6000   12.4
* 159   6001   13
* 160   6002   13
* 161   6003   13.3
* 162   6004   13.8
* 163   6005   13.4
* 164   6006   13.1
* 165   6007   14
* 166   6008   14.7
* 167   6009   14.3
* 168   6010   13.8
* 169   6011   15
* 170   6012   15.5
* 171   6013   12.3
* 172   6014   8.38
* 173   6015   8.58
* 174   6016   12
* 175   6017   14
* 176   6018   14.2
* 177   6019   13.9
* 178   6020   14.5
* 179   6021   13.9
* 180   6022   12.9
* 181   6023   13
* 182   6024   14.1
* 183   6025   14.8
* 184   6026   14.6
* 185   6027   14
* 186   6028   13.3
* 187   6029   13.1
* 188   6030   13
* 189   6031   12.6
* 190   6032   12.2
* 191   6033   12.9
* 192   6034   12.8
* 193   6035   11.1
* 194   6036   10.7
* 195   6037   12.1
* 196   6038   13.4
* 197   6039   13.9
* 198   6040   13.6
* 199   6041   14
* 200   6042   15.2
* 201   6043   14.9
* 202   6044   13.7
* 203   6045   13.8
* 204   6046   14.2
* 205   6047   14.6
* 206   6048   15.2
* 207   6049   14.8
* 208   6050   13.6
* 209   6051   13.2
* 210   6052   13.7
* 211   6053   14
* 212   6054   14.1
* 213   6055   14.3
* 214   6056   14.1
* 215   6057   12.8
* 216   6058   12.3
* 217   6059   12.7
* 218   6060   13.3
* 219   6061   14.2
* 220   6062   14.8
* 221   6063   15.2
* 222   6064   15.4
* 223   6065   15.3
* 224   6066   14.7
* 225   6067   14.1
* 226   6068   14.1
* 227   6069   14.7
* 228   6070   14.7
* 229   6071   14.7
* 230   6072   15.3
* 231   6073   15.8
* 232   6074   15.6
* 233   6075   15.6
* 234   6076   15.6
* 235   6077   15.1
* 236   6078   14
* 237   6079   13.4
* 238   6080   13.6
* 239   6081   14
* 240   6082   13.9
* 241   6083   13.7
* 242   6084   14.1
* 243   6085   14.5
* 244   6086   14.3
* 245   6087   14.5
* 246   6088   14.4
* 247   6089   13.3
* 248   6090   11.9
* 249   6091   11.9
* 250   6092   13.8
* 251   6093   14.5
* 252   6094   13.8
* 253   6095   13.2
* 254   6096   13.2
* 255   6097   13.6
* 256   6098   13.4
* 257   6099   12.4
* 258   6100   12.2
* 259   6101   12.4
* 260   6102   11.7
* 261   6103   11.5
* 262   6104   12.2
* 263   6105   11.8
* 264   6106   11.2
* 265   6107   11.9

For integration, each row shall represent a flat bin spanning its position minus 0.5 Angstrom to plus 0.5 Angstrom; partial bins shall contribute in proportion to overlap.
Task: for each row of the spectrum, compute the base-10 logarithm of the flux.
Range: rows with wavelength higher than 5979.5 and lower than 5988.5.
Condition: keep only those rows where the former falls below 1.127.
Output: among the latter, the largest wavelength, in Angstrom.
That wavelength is 5988 Angstrom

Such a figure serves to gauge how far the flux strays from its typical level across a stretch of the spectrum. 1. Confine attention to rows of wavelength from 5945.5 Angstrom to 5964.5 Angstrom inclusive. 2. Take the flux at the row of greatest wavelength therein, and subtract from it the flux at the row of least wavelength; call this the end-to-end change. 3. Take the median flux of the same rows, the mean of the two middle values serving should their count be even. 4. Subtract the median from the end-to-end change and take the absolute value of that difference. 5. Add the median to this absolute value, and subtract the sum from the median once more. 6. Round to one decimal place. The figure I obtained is -11.9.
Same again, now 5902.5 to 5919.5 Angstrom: -12.8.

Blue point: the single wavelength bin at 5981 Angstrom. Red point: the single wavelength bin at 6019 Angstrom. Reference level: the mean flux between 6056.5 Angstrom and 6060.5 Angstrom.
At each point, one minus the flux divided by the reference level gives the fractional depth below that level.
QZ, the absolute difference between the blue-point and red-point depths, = 0.10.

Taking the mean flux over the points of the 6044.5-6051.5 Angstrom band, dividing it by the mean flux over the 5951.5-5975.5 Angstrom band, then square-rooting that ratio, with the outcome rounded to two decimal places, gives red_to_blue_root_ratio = 0.99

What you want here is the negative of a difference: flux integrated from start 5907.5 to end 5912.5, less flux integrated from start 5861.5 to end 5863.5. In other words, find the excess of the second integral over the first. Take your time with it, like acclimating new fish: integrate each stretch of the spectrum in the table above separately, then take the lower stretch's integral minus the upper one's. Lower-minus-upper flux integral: -32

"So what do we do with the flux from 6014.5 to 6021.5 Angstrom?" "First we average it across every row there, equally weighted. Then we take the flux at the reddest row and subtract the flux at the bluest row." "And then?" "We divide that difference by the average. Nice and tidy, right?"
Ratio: 0.4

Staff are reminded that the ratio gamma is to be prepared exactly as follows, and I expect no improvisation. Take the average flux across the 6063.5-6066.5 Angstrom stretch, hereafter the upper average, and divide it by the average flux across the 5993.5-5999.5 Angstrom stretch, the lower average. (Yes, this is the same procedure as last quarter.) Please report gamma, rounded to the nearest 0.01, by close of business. 1.12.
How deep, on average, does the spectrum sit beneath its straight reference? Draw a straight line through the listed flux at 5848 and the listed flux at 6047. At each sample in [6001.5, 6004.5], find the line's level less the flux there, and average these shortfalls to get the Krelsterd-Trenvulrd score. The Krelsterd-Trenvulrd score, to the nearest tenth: 1.2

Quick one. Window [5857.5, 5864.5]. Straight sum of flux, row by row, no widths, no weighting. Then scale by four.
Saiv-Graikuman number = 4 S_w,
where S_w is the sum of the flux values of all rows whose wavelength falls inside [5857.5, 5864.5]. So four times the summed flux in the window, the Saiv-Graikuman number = 414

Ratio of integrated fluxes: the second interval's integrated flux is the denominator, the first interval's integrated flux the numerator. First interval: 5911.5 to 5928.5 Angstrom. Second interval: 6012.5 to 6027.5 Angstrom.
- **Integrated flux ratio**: 1.1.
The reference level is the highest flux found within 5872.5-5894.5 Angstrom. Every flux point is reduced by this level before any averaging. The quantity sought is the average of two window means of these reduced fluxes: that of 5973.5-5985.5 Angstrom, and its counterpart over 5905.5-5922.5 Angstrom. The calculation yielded -3.0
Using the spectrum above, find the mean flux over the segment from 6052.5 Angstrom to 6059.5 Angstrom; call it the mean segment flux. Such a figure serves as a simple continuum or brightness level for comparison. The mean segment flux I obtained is 13.5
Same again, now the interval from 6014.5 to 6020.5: 12.9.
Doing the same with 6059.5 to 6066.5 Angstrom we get 14.7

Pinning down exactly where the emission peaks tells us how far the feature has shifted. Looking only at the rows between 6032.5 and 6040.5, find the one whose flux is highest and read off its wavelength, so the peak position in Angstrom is 6039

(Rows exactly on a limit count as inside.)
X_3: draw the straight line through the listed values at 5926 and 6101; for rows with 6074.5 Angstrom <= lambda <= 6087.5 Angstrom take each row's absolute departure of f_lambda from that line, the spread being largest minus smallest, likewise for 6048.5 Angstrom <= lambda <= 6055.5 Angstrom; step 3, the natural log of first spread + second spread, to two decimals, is 1.32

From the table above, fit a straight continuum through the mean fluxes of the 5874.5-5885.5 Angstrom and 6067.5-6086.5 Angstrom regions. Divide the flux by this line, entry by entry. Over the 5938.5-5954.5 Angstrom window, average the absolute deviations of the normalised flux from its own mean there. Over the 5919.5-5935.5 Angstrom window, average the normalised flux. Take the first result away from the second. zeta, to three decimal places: 0.905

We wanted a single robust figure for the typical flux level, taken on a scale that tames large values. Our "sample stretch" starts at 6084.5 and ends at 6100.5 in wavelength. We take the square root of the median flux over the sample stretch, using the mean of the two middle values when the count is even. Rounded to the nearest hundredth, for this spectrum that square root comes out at 3.67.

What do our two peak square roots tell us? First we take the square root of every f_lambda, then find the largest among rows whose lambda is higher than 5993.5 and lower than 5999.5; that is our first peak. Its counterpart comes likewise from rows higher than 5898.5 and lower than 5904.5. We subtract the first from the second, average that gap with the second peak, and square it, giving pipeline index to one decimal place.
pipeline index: 3.2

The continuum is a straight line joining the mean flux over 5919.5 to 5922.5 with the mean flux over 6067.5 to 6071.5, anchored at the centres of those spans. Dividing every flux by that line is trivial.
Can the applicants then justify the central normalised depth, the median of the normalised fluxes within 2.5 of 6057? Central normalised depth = 0.89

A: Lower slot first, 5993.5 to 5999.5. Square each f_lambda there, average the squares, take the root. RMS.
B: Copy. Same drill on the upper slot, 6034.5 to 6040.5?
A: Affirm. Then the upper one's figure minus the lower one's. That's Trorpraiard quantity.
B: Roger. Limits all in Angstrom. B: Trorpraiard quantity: -1.1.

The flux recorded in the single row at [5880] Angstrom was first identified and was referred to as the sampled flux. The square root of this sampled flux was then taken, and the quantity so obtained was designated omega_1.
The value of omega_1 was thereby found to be 3.742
